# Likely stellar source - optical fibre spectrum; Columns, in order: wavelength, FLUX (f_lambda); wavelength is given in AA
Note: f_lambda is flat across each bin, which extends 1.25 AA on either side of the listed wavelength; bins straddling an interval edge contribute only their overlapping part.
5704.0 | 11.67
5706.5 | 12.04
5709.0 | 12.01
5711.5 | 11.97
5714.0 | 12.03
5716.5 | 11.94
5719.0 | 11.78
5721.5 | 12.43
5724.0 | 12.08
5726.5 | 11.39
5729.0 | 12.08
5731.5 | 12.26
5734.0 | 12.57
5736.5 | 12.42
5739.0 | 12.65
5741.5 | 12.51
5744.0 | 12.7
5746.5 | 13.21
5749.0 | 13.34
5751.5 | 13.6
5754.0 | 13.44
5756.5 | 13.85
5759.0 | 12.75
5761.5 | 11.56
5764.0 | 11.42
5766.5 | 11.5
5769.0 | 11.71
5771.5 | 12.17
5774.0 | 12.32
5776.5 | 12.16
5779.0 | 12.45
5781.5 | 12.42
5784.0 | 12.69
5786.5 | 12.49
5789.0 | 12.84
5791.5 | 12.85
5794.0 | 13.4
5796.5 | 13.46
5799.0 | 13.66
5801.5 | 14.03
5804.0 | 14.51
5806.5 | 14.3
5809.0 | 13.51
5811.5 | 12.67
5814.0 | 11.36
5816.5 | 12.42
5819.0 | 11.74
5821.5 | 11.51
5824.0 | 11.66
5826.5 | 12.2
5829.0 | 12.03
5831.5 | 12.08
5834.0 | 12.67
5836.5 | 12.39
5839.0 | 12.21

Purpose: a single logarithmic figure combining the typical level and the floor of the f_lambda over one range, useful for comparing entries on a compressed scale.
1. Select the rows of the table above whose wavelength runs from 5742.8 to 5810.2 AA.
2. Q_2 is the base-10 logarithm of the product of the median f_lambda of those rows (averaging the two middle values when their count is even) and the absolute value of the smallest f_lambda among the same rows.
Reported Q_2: 2.17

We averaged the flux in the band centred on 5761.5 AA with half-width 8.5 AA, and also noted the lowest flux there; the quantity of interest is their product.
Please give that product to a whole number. 141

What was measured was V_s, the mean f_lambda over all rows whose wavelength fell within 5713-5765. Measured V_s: 12.5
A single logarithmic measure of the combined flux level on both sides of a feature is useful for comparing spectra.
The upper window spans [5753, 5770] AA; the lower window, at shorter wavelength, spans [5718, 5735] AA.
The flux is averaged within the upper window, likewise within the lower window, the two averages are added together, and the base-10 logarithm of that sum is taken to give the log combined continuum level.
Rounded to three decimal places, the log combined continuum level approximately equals 1.387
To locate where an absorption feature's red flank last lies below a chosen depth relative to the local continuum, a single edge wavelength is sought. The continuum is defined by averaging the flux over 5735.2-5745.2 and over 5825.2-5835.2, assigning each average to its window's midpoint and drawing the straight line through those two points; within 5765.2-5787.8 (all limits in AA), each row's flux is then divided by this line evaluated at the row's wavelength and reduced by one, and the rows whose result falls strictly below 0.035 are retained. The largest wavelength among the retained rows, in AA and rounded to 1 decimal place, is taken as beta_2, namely 5786.5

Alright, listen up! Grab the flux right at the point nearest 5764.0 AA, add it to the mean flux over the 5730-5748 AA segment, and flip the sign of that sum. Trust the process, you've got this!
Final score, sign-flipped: -24.0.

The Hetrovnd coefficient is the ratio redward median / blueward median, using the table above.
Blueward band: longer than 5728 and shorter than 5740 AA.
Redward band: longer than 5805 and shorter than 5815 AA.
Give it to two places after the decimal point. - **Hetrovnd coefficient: 1.05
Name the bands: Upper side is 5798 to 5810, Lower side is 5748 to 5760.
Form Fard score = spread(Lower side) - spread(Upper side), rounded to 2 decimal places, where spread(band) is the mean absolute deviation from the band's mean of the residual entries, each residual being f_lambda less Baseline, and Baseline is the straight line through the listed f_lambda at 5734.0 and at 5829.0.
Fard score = -0.05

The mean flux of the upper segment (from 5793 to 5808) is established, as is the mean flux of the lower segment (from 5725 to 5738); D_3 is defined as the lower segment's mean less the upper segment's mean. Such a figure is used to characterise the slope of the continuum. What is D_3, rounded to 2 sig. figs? -1.7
